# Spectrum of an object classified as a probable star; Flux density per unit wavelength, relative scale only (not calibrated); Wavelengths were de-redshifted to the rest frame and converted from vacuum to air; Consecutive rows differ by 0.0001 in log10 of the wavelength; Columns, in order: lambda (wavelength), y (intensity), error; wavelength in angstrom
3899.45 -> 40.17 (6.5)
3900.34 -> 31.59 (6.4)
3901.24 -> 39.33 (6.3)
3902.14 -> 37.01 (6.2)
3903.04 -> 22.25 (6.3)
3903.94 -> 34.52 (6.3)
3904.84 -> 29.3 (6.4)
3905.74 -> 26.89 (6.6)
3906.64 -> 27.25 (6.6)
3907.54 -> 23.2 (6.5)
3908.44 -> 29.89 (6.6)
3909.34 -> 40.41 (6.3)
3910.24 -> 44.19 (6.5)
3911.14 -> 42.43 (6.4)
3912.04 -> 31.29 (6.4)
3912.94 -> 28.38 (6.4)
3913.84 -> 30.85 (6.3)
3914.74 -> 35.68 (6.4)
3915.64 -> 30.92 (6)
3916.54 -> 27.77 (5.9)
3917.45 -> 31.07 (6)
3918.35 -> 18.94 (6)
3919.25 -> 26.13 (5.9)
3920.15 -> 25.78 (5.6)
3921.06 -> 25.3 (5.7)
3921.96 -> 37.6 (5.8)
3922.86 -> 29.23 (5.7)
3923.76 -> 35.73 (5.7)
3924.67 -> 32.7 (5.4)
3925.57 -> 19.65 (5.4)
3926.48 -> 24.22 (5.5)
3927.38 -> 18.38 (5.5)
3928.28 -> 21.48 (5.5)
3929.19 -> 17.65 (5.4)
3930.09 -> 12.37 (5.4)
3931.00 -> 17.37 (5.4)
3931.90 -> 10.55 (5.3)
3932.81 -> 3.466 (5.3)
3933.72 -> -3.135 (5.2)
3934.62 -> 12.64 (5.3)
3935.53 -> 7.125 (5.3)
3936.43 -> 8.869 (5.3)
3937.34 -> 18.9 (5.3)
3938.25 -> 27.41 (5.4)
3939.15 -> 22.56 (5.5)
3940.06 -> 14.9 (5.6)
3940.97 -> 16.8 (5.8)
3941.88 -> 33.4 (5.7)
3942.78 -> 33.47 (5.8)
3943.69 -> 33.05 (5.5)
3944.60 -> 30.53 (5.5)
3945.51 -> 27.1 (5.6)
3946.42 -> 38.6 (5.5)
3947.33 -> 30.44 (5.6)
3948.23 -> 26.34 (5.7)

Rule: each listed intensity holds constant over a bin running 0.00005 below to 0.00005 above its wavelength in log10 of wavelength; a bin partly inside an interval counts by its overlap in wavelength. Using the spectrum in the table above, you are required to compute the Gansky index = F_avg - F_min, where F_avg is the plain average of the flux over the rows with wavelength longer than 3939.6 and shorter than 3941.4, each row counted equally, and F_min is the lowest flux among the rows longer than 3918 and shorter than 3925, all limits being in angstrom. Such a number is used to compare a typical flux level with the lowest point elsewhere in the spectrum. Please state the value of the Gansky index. -3.1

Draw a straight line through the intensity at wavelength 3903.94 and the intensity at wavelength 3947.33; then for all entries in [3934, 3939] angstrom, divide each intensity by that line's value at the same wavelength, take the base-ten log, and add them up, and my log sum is -1.87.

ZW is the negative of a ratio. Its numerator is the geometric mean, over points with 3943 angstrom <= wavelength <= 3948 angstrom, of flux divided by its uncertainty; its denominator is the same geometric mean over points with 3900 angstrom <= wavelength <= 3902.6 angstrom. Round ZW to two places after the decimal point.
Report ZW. -1.01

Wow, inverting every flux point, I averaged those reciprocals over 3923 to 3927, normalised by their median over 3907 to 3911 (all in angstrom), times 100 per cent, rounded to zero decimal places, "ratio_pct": 130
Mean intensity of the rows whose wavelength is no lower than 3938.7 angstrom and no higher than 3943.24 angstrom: 24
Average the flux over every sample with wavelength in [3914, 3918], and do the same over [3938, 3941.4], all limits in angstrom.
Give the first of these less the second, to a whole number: 11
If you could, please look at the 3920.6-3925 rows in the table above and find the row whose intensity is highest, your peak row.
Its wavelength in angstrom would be 3921.96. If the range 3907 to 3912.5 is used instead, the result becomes 3910.24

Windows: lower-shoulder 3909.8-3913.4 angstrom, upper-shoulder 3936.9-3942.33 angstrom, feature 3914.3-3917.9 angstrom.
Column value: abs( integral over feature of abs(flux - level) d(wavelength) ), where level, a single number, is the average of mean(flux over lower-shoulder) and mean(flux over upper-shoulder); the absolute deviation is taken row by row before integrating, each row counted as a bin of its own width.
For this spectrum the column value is 10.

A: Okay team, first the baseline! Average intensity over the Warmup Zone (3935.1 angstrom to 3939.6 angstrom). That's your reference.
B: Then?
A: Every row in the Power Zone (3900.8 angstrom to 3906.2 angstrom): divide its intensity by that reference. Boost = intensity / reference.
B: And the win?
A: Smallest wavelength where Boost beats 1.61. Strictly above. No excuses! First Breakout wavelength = 3901.24 angstrom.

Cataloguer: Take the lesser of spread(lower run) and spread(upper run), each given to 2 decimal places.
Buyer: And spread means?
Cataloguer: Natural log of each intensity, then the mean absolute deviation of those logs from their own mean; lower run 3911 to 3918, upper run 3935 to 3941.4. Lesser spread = 0.10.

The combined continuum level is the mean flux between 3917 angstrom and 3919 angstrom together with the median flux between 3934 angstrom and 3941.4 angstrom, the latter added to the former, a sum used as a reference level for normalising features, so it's 41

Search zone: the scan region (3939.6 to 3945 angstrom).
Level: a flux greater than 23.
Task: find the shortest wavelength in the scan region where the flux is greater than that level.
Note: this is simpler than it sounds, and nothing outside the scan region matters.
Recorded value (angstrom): 3941.88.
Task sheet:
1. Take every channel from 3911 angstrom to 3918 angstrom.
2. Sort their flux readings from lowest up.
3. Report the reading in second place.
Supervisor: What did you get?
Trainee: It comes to 28.38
